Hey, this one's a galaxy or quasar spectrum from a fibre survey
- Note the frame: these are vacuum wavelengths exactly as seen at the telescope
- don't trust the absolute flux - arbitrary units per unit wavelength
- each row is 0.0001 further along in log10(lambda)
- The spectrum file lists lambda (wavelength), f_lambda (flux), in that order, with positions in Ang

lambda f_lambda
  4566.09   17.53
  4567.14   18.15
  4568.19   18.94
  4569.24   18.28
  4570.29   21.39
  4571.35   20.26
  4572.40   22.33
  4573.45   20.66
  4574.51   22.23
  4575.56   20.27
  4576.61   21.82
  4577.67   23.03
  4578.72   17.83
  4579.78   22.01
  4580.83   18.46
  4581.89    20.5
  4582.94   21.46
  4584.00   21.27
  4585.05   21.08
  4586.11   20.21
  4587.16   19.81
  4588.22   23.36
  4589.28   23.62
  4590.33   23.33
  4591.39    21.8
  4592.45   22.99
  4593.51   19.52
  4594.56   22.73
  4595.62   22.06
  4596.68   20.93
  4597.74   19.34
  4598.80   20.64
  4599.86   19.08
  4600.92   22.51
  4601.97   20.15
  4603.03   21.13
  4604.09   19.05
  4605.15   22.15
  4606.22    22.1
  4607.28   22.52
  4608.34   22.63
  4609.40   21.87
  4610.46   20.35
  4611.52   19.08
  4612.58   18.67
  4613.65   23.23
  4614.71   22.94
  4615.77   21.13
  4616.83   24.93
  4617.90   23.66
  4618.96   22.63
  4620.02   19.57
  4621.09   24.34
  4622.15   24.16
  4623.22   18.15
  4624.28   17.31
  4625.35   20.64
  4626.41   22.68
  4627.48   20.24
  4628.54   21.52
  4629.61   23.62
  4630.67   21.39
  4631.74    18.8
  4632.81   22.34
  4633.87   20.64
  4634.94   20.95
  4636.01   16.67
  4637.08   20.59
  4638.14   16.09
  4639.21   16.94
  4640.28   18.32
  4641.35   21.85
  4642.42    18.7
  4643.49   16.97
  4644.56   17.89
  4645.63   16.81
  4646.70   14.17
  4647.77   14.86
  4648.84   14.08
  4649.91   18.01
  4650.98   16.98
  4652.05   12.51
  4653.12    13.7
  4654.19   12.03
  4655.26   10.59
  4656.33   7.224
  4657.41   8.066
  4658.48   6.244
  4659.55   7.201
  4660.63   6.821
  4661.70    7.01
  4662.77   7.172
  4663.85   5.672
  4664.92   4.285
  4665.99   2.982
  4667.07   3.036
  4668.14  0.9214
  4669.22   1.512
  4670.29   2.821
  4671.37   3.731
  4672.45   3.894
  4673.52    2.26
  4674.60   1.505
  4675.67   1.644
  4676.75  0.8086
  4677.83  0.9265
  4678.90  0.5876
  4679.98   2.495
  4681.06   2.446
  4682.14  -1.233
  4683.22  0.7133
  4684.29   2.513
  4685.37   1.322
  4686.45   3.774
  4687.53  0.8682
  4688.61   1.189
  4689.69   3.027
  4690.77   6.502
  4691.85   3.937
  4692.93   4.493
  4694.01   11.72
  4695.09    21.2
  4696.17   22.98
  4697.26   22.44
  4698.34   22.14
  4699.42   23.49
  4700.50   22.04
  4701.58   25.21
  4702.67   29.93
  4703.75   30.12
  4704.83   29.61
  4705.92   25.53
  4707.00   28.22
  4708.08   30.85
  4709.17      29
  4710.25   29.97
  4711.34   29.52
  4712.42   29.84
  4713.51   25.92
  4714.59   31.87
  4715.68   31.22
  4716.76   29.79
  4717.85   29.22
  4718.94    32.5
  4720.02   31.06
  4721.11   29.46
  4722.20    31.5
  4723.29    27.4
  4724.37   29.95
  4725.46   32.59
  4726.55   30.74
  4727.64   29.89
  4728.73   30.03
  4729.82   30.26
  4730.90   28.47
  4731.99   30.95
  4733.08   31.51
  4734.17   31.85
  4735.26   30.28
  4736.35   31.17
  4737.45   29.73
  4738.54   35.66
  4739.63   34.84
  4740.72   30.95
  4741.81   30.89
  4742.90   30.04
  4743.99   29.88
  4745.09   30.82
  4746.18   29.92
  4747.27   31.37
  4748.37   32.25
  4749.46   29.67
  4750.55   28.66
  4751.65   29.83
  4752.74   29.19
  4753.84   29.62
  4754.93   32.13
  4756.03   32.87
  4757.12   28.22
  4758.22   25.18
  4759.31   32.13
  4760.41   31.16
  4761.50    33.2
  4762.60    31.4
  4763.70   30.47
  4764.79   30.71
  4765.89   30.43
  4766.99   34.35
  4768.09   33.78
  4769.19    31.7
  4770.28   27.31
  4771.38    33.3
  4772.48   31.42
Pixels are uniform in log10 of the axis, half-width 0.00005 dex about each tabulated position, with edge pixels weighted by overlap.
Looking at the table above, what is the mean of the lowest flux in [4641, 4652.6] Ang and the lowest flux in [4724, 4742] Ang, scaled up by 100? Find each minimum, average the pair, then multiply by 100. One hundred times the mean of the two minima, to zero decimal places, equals 2049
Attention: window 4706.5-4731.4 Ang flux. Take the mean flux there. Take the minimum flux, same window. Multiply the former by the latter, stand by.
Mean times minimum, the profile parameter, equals 777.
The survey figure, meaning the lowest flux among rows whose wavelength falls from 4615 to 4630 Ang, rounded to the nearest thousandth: 17.310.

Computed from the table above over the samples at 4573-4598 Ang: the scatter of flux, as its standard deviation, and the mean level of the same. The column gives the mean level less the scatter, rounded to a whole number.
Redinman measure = 20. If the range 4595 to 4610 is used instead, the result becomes 20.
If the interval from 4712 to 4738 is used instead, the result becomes 29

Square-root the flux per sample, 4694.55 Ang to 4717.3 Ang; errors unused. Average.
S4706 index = 5.2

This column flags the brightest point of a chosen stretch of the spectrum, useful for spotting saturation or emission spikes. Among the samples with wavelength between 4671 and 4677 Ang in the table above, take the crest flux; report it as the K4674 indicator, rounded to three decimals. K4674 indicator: 3.894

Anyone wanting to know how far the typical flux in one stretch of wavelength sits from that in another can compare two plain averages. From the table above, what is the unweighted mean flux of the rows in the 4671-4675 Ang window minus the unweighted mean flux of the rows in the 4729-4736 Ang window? -28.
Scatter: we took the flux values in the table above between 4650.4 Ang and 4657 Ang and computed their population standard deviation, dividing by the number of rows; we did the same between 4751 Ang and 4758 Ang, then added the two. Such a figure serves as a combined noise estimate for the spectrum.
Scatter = 4.6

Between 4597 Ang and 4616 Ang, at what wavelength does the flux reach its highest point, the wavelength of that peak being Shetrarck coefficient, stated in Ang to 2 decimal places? 4613.65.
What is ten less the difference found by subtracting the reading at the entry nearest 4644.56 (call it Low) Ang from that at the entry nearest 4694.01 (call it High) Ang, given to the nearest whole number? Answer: 16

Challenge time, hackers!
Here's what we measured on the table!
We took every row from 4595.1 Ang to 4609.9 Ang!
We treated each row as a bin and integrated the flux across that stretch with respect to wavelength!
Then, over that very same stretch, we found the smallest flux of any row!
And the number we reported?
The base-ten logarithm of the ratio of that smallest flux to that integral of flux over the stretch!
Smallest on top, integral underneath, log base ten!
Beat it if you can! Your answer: -1.2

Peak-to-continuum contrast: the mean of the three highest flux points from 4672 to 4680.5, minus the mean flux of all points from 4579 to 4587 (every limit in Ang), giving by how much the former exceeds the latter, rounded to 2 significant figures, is -18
